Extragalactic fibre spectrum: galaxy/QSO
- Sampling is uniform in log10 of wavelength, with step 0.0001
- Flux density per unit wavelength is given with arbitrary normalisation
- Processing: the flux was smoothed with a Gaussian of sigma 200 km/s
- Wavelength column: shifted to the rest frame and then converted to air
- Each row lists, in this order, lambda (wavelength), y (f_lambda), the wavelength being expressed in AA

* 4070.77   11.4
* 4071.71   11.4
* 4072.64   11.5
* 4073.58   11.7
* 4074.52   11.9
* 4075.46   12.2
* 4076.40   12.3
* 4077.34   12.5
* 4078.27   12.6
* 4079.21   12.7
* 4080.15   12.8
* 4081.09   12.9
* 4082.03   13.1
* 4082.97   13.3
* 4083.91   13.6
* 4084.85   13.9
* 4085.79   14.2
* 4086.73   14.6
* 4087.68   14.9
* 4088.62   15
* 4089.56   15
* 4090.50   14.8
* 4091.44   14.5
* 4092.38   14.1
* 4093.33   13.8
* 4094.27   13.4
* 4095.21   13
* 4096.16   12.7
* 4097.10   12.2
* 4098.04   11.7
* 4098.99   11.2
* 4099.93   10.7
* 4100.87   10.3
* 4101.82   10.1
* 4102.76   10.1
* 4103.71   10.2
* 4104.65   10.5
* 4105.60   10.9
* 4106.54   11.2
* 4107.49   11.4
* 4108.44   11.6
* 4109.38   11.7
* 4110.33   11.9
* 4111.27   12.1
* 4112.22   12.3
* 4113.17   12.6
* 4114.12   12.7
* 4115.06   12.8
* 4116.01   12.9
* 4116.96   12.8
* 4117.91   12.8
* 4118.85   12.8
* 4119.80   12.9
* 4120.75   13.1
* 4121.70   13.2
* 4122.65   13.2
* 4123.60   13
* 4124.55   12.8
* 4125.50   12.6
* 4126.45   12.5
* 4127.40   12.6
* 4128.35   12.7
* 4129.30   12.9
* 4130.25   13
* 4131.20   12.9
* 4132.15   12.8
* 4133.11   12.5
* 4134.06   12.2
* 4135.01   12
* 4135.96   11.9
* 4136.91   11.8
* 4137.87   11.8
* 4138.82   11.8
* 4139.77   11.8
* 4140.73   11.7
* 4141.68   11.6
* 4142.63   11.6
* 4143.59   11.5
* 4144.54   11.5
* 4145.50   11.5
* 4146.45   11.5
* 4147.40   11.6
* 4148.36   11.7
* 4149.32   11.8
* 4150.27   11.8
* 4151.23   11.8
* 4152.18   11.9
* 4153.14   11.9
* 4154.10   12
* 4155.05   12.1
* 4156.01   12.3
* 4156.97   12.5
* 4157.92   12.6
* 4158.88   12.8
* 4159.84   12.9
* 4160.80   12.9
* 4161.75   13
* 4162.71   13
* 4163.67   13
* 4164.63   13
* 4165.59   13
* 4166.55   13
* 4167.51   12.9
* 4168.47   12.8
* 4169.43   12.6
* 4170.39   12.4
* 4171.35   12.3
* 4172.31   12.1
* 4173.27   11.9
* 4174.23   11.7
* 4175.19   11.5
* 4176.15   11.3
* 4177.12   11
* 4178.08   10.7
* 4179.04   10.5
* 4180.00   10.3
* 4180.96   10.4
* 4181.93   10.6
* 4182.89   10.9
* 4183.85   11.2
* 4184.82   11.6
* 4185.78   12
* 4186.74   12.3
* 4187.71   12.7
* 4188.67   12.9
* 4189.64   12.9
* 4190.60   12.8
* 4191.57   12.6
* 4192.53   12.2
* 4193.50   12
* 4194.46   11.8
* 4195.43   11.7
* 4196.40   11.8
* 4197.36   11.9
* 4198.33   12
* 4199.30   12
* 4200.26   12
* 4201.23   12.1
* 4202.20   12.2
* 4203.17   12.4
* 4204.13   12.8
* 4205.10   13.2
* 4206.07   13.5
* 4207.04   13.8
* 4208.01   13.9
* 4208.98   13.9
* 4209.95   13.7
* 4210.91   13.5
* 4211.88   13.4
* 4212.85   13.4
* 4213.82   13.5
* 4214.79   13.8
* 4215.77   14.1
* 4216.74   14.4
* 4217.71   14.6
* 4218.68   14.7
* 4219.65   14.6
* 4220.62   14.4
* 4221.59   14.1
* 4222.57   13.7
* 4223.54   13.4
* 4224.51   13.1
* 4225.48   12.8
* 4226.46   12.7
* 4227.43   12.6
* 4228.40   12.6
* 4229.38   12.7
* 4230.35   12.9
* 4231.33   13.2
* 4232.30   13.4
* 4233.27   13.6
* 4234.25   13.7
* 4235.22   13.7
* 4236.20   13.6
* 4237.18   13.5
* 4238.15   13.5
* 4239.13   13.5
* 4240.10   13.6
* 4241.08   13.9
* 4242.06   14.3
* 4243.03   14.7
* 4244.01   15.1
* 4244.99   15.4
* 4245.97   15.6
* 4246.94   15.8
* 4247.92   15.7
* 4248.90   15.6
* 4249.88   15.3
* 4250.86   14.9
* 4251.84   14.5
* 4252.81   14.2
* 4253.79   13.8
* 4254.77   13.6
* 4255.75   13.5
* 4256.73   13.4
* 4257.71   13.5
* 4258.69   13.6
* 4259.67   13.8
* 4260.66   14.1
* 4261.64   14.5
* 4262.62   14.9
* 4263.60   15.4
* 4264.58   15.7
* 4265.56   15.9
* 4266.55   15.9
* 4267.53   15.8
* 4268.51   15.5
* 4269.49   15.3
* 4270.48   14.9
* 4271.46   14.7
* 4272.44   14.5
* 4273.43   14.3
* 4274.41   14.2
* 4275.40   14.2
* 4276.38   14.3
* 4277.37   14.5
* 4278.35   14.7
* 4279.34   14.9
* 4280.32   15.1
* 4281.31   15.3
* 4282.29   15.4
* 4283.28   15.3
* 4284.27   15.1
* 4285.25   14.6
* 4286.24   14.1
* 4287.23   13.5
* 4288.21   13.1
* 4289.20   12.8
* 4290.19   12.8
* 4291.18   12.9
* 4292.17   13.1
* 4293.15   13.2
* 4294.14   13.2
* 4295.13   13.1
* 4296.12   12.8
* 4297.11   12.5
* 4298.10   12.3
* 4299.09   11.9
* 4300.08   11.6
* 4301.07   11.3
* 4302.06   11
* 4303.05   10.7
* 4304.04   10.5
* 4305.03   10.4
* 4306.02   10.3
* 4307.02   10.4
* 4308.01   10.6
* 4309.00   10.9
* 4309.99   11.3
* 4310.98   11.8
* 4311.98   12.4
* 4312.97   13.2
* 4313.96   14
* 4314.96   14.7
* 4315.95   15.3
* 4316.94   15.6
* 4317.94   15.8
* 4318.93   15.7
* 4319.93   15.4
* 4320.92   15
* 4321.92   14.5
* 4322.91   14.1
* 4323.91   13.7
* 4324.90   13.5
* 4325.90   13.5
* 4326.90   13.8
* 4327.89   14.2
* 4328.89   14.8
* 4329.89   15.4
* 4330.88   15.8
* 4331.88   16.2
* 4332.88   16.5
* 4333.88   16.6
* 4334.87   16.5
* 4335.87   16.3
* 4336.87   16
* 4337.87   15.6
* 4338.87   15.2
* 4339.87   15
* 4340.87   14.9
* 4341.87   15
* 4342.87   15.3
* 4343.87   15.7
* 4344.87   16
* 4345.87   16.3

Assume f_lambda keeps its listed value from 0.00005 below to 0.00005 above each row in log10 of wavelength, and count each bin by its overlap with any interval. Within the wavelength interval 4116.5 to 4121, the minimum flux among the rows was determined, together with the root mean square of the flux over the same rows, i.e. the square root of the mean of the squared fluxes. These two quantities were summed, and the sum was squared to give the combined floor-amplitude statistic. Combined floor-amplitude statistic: 659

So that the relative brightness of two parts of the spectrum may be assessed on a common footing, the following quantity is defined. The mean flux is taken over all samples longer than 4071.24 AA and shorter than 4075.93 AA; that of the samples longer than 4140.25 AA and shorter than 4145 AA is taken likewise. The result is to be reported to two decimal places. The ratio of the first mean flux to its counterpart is 1.01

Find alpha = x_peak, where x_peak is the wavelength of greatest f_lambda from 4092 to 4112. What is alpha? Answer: 4092.38 AA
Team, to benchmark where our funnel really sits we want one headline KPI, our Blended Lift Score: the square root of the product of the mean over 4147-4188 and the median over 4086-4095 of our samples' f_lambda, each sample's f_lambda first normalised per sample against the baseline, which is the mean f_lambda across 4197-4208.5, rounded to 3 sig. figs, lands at 1.05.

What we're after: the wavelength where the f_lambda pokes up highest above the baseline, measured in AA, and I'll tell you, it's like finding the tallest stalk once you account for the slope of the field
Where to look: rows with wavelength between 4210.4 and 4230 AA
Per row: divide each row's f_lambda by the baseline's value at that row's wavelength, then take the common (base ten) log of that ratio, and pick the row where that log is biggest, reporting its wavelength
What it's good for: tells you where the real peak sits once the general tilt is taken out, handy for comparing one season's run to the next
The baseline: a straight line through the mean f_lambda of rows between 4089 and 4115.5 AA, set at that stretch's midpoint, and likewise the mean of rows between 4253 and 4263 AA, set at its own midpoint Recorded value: 4218.68 AA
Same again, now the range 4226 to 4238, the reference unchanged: 4234.25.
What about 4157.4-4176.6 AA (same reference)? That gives 4161.75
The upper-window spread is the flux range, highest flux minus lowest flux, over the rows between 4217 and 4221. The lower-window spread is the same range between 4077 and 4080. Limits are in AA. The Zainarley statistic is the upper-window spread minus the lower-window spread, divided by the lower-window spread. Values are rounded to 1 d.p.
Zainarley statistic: 0.5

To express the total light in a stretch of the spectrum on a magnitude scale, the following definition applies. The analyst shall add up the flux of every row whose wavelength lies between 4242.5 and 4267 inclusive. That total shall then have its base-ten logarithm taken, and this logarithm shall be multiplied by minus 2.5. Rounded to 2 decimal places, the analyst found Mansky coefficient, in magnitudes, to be -6.42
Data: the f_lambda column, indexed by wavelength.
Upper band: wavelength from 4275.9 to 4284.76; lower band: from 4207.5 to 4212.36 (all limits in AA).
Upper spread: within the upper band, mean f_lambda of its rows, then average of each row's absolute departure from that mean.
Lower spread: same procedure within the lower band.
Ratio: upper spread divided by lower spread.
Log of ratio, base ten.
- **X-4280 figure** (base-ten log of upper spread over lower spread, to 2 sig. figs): 0.23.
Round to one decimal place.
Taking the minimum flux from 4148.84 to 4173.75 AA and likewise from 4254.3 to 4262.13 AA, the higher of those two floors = 13.4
